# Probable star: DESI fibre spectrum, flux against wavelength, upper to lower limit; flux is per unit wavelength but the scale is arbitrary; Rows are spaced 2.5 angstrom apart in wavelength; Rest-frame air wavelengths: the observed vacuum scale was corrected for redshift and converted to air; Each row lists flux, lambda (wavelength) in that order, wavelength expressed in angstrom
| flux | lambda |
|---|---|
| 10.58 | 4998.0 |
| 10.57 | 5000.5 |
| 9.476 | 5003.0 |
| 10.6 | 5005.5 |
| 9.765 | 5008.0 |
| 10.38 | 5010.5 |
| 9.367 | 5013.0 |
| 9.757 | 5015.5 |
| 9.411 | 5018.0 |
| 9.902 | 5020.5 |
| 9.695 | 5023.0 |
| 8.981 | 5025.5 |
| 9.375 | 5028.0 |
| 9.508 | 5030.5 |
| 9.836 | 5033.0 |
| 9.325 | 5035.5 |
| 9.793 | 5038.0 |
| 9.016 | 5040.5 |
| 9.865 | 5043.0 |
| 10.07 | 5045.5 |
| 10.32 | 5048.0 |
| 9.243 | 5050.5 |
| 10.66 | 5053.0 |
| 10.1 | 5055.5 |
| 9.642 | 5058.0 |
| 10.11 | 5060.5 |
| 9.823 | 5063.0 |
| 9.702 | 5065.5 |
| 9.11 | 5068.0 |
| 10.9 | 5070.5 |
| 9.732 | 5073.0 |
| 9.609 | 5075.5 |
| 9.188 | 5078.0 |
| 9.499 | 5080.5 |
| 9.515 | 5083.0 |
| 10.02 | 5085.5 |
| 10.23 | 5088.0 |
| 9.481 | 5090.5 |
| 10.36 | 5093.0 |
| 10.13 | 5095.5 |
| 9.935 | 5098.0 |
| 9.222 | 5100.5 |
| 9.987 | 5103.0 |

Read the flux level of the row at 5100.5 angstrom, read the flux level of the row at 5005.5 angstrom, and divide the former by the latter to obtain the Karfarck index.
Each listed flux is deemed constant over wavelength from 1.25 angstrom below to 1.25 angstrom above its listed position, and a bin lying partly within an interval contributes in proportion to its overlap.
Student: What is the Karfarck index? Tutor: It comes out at 0.87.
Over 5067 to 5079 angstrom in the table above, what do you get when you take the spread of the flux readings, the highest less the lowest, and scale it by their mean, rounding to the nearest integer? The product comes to 17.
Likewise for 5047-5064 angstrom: 14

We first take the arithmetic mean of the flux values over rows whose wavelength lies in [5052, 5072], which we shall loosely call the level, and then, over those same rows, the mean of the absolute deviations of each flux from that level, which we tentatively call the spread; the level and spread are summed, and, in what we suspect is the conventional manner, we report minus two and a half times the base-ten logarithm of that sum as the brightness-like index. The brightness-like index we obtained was -2.55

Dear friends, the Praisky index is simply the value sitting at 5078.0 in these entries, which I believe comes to 9.188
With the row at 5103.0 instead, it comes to 9.987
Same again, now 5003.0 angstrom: 9.476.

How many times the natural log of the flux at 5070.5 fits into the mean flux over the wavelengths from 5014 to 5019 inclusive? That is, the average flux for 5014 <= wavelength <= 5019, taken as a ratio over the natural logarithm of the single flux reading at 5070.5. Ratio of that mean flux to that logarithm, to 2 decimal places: 4.01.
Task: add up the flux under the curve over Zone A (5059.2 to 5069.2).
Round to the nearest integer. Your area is 97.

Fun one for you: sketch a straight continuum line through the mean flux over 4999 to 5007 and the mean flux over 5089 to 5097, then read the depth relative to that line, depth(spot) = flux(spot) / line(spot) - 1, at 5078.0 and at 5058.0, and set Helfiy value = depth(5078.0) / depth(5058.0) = 1.94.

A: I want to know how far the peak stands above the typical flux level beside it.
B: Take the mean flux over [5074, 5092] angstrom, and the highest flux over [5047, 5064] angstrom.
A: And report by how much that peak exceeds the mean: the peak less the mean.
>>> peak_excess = 1.0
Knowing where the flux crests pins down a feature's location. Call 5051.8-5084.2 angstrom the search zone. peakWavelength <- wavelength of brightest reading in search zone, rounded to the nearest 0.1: 5070.5 angstrom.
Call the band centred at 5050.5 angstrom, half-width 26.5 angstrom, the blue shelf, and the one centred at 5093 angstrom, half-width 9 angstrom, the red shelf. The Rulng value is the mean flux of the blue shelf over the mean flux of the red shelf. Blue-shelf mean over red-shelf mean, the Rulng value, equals 0.984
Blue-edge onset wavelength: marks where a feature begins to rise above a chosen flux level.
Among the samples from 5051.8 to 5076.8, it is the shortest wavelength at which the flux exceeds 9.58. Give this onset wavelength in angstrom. 5053.0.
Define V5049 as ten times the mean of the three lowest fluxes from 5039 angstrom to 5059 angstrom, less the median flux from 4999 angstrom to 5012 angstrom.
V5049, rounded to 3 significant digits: 82.6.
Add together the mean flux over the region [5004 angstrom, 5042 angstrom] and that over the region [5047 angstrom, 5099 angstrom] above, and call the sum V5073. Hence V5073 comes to 19.52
